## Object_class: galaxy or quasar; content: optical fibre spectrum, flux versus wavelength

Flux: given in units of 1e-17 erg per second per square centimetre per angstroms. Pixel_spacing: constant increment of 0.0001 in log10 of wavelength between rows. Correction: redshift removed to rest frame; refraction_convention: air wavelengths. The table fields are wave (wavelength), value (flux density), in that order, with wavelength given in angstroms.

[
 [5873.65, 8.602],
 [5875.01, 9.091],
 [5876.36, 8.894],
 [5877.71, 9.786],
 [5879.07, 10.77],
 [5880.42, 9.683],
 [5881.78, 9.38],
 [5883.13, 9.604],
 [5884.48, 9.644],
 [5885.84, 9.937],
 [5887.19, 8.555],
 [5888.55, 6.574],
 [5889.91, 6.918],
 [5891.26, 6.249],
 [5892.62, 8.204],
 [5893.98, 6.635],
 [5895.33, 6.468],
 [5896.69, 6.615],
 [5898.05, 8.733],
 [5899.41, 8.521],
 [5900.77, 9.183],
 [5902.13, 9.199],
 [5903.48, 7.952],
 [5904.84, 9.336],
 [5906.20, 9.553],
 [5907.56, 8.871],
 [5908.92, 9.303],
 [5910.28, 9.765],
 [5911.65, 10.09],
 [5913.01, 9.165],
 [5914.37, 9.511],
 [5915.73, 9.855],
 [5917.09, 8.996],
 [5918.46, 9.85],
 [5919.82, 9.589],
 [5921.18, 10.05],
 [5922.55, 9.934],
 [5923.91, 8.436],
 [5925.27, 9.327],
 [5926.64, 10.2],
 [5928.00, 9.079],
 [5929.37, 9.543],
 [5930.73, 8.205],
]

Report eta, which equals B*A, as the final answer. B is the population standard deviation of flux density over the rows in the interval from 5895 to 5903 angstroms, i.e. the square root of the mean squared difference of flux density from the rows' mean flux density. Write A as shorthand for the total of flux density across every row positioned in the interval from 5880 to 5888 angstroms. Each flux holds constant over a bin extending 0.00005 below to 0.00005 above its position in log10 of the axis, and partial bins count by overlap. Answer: 65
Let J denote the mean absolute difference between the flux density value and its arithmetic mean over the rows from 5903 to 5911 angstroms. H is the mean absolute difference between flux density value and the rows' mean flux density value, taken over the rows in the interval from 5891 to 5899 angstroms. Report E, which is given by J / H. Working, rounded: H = 0.88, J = 0.5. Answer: 0.55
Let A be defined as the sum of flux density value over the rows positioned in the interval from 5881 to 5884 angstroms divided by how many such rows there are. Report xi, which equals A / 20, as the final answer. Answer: 0.475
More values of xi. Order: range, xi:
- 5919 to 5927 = 0.479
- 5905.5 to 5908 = 0.461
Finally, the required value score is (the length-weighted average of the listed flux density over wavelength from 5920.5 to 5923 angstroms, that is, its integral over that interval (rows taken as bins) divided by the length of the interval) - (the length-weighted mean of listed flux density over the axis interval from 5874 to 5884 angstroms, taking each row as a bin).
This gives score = 0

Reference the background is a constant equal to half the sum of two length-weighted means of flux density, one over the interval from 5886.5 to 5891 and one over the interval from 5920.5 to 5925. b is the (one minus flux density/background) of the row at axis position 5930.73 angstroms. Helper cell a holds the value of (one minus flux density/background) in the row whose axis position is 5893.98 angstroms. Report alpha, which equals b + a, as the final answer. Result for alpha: 0.2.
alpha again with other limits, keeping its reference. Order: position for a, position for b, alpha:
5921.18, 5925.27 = -0.3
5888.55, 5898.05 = 0.2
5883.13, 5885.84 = -0.3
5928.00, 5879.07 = -0.4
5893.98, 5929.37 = 0.1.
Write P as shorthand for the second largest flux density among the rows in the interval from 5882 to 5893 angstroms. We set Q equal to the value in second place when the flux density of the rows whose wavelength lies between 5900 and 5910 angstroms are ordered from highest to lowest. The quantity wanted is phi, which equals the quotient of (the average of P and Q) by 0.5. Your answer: 19.0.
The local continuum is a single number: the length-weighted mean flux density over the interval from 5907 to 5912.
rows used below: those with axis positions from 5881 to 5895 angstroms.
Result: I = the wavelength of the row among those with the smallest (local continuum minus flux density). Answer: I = 5885.84 angstroms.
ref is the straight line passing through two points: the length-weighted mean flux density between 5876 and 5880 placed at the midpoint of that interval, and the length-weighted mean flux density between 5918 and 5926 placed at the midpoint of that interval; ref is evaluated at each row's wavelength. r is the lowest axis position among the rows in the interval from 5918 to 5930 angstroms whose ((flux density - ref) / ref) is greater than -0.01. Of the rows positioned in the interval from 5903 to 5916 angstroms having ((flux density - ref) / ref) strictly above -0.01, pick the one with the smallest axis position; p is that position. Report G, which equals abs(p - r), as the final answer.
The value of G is 8.2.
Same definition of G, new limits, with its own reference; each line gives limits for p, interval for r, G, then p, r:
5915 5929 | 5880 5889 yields 29.9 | 5915.73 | 5885.84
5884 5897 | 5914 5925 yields 28.5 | 5885.84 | 5914.37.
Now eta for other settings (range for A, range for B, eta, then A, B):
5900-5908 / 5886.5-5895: 47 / 54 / 0.9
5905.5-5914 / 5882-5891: 76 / 57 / 1.3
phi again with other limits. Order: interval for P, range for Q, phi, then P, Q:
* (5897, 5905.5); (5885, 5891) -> 17.8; 9.199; 8.555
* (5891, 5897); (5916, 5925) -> 16.6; 6.635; 9.934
